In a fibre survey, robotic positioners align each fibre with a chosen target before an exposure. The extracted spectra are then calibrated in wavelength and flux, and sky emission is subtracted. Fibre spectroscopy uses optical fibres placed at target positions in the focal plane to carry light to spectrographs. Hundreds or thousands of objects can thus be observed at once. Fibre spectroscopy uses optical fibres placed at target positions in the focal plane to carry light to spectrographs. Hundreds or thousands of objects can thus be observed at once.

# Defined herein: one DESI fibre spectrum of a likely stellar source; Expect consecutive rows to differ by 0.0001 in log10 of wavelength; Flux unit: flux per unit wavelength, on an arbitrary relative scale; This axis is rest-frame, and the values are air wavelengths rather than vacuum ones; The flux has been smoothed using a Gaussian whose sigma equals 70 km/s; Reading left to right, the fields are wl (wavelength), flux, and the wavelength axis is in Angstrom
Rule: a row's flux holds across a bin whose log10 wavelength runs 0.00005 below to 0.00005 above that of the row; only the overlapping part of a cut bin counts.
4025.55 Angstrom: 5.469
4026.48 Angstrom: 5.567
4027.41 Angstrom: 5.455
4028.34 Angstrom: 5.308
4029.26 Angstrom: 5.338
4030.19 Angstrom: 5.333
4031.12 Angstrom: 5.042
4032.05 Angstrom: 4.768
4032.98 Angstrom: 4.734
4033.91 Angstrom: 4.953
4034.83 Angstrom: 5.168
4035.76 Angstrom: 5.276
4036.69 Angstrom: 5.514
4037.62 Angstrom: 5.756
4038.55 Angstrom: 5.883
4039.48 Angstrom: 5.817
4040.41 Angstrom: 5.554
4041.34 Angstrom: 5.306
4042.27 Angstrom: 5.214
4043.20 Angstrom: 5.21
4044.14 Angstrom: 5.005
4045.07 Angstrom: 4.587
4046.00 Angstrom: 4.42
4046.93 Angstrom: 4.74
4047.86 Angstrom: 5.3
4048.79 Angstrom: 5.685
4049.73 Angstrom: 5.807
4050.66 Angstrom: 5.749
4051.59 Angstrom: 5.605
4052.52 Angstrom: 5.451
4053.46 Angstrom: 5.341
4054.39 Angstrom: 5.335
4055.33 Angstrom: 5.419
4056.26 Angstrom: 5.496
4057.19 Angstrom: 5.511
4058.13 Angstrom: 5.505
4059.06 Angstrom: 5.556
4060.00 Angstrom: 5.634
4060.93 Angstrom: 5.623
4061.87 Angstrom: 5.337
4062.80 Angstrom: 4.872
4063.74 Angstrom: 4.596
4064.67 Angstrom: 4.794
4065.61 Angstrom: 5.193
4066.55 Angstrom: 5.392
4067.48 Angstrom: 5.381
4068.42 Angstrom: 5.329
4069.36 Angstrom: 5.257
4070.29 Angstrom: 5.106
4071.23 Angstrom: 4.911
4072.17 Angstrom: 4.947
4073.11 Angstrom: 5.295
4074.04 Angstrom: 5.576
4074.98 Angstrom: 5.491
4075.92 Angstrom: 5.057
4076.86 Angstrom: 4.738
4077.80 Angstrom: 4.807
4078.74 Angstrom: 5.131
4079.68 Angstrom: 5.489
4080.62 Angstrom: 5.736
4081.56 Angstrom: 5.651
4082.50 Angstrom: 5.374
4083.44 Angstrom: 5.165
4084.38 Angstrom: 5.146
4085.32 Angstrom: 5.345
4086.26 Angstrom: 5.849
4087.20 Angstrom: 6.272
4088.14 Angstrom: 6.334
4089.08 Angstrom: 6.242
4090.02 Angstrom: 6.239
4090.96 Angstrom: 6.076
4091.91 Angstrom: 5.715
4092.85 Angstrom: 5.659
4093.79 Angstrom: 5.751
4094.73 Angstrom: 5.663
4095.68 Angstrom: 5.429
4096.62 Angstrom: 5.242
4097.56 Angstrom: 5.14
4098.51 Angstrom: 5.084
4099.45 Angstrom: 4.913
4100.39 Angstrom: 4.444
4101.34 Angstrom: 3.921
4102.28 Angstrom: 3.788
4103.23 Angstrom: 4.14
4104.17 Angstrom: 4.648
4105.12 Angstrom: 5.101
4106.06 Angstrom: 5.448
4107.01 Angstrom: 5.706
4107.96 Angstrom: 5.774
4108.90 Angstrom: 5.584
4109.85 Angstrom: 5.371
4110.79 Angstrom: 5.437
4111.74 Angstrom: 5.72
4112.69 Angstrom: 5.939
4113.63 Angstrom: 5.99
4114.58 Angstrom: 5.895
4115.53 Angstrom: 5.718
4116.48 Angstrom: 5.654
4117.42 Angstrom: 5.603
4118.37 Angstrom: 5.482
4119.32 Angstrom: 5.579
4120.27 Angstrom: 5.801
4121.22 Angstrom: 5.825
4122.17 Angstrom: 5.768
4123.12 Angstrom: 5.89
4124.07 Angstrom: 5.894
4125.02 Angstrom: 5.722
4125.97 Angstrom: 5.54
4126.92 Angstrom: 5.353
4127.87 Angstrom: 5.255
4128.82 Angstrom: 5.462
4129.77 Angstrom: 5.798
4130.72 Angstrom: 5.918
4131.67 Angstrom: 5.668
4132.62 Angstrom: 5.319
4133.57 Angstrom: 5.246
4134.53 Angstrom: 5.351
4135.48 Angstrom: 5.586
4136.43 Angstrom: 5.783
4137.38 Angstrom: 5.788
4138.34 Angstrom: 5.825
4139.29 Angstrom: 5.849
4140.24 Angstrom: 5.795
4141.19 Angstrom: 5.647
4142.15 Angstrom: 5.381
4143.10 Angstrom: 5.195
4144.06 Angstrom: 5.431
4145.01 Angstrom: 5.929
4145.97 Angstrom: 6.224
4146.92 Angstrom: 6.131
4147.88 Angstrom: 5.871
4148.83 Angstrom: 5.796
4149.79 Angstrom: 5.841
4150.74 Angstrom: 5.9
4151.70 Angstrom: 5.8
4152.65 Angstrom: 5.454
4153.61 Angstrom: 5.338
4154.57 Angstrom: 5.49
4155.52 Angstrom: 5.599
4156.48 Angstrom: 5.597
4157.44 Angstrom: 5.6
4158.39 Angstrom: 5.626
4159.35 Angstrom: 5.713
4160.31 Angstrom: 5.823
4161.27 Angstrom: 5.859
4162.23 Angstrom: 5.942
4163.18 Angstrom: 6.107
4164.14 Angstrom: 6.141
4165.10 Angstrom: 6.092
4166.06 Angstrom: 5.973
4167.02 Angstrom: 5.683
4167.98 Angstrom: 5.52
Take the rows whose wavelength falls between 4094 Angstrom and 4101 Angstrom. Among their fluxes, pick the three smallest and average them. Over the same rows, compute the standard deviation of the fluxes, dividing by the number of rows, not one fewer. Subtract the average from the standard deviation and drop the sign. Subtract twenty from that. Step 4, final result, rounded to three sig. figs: -15.5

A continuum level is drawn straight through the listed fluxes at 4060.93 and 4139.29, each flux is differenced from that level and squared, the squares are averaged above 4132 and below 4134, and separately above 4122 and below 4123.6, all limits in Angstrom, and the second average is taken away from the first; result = 0.3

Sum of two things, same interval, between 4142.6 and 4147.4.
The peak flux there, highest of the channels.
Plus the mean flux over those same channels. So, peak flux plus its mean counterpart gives 12.0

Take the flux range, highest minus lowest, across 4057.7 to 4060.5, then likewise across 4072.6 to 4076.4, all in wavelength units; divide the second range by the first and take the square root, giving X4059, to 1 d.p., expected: 2.0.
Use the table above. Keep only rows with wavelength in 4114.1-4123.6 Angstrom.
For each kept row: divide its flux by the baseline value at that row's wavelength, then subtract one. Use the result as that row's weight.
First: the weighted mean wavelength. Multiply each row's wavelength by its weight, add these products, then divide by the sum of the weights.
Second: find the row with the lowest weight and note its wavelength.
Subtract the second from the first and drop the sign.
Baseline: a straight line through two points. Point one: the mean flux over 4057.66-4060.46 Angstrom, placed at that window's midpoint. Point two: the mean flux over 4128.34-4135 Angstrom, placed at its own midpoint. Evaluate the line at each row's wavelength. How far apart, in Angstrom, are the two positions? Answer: 1.0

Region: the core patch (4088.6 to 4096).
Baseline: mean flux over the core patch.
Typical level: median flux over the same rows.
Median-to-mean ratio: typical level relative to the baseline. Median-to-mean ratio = 0.98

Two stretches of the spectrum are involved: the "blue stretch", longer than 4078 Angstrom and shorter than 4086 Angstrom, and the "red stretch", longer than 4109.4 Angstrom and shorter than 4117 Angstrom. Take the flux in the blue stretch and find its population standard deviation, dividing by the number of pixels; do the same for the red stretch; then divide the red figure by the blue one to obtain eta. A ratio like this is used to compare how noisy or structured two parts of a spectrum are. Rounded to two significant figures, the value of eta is 0.97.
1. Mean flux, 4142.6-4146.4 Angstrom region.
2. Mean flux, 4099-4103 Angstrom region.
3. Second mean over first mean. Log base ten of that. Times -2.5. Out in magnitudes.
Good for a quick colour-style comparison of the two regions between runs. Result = 0.31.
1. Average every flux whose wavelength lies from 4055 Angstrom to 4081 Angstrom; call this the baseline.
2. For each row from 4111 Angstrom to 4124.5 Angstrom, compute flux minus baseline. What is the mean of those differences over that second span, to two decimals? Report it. 0.51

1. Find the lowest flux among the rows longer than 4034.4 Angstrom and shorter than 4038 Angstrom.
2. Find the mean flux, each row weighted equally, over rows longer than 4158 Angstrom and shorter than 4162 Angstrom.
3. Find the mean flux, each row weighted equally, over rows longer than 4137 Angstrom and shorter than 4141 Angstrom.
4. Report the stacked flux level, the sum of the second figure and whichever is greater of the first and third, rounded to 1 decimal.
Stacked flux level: 11.6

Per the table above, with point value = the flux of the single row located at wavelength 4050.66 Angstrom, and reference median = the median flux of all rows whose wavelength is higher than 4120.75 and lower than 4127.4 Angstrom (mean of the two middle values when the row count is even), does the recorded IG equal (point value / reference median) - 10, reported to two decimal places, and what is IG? -9.00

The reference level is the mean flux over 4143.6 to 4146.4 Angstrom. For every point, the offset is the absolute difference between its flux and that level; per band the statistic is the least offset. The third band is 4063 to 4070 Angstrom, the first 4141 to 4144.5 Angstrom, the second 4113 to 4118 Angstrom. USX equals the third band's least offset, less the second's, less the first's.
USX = 0.22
